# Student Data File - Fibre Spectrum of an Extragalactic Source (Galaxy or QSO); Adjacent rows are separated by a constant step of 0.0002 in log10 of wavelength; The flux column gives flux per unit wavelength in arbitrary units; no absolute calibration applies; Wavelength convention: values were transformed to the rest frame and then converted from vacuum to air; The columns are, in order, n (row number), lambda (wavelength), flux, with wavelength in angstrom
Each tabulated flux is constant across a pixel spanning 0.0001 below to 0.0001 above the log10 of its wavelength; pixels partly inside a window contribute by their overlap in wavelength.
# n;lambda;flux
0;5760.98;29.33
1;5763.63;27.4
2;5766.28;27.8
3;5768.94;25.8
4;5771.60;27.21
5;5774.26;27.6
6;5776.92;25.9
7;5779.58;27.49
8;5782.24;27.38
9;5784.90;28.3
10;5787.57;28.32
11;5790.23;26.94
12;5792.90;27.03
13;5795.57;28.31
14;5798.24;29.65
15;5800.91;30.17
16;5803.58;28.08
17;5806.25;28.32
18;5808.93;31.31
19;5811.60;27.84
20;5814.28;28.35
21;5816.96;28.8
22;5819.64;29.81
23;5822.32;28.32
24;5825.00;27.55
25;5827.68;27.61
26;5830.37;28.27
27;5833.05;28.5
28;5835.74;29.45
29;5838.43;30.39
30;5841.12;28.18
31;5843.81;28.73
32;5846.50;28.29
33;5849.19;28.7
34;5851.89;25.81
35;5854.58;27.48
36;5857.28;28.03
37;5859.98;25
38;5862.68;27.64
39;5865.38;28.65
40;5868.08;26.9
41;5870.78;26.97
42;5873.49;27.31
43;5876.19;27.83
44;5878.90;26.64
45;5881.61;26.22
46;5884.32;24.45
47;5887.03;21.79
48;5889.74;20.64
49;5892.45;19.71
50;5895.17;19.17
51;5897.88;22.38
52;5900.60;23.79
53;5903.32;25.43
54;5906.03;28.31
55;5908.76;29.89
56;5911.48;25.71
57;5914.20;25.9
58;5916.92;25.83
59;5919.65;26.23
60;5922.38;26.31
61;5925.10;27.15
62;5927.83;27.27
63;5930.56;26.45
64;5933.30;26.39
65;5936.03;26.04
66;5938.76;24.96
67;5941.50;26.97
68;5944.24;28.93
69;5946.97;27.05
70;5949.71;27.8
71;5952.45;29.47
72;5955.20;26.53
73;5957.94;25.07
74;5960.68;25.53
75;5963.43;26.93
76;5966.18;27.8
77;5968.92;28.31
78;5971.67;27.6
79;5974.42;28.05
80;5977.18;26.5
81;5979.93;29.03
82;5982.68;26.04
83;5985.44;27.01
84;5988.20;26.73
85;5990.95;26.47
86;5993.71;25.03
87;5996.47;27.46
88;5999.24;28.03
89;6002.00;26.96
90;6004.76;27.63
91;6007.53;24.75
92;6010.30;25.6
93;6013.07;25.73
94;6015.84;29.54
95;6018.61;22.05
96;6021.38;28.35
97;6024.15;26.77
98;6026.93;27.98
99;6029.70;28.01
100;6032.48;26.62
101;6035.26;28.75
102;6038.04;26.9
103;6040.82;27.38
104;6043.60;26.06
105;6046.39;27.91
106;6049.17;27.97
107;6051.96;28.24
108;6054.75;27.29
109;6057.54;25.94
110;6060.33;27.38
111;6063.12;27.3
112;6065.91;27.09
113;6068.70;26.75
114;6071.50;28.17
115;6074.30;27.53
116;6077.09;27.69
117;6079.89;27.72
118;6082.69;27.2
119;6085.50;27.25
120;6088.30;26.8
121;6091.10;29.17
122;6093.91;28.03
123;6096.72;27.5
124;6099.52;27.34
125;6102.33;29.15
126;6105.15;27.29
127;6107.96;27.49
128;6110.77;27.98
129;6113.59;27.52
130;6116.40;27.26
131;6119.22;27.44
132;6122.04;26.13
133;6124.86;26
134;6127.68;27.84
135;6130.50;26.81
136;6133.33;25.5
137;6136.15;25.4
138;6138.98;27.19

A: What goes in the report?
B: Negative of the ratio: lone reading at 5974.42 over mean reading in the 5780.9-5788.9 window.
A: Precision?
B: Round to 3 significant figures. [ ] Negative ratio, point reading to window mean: -1.00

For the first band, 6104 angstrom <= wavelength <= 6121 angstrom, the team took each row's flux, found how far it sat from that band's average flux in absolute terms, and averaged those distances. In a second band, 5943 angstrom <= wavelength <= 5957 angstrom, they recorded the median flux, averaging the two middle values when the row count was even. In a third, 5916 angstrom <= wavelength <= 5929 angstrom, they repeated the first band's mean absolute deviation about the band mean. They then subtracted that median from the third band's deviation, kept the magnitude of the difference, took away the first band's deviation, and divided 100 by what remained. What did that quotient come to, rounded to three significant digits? 3.69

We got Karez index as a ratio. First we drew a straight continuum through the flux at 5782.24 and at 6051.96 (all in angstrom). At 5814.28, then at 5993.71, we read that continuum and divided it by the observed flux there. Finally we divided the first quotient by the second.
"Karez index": 0.86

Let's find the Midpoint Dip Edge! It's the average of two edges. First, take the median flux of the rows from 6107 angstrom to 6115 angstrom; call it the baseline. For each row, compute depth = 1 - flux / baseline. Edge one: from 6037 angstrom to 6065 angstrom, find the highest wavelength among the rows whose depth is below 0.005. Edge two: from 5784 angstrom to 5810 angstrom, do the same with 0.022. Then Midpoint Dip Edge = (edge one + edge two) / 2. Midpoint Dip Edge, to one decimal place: 5930.4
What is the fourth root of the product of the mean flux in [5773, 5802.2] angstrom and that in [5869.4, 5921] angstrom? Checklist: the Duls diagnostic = 5.14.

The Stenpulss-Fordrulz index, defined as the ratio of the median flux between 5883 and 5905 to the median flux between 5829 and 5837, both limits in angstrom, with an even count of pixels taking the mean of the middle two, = 0.77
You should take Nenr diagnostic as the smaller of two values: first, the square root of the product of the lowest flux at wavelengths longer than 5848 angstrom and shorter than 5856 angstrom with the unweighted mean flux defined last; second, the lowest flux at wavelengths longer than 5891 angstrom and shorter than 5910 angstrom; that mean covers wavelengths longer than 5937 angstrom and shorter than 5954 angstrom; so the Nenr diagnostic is 19.2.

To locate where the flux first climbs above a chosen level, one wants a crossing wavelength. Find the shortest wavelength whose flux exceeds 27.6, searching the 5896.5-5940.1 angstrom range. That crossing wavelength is 5906.03 angstrom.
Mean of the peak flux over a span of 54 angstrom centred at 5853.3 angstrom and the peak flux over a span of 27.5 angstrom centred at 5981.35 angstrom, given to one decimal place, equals 29.7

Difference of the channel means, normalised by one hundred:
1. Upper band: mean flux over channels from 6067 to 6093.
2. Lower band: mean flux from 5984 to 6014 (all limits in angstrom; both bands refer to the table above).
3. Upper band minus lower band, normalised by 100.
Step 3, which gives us 0.011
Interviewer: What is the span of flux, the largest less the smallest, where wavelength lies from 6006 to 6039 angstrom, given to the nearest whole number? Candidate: 7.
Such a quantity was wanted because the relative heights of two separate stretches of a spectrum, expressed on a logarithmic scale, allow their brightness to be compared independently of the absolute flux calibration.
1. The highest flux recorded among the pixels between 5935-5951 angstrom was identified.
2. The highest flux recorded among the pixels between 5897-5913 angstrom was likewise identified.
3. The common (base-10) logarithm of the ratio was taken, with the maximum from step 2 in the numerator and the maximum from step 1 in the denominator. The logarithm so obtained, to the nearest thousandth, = 0.014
